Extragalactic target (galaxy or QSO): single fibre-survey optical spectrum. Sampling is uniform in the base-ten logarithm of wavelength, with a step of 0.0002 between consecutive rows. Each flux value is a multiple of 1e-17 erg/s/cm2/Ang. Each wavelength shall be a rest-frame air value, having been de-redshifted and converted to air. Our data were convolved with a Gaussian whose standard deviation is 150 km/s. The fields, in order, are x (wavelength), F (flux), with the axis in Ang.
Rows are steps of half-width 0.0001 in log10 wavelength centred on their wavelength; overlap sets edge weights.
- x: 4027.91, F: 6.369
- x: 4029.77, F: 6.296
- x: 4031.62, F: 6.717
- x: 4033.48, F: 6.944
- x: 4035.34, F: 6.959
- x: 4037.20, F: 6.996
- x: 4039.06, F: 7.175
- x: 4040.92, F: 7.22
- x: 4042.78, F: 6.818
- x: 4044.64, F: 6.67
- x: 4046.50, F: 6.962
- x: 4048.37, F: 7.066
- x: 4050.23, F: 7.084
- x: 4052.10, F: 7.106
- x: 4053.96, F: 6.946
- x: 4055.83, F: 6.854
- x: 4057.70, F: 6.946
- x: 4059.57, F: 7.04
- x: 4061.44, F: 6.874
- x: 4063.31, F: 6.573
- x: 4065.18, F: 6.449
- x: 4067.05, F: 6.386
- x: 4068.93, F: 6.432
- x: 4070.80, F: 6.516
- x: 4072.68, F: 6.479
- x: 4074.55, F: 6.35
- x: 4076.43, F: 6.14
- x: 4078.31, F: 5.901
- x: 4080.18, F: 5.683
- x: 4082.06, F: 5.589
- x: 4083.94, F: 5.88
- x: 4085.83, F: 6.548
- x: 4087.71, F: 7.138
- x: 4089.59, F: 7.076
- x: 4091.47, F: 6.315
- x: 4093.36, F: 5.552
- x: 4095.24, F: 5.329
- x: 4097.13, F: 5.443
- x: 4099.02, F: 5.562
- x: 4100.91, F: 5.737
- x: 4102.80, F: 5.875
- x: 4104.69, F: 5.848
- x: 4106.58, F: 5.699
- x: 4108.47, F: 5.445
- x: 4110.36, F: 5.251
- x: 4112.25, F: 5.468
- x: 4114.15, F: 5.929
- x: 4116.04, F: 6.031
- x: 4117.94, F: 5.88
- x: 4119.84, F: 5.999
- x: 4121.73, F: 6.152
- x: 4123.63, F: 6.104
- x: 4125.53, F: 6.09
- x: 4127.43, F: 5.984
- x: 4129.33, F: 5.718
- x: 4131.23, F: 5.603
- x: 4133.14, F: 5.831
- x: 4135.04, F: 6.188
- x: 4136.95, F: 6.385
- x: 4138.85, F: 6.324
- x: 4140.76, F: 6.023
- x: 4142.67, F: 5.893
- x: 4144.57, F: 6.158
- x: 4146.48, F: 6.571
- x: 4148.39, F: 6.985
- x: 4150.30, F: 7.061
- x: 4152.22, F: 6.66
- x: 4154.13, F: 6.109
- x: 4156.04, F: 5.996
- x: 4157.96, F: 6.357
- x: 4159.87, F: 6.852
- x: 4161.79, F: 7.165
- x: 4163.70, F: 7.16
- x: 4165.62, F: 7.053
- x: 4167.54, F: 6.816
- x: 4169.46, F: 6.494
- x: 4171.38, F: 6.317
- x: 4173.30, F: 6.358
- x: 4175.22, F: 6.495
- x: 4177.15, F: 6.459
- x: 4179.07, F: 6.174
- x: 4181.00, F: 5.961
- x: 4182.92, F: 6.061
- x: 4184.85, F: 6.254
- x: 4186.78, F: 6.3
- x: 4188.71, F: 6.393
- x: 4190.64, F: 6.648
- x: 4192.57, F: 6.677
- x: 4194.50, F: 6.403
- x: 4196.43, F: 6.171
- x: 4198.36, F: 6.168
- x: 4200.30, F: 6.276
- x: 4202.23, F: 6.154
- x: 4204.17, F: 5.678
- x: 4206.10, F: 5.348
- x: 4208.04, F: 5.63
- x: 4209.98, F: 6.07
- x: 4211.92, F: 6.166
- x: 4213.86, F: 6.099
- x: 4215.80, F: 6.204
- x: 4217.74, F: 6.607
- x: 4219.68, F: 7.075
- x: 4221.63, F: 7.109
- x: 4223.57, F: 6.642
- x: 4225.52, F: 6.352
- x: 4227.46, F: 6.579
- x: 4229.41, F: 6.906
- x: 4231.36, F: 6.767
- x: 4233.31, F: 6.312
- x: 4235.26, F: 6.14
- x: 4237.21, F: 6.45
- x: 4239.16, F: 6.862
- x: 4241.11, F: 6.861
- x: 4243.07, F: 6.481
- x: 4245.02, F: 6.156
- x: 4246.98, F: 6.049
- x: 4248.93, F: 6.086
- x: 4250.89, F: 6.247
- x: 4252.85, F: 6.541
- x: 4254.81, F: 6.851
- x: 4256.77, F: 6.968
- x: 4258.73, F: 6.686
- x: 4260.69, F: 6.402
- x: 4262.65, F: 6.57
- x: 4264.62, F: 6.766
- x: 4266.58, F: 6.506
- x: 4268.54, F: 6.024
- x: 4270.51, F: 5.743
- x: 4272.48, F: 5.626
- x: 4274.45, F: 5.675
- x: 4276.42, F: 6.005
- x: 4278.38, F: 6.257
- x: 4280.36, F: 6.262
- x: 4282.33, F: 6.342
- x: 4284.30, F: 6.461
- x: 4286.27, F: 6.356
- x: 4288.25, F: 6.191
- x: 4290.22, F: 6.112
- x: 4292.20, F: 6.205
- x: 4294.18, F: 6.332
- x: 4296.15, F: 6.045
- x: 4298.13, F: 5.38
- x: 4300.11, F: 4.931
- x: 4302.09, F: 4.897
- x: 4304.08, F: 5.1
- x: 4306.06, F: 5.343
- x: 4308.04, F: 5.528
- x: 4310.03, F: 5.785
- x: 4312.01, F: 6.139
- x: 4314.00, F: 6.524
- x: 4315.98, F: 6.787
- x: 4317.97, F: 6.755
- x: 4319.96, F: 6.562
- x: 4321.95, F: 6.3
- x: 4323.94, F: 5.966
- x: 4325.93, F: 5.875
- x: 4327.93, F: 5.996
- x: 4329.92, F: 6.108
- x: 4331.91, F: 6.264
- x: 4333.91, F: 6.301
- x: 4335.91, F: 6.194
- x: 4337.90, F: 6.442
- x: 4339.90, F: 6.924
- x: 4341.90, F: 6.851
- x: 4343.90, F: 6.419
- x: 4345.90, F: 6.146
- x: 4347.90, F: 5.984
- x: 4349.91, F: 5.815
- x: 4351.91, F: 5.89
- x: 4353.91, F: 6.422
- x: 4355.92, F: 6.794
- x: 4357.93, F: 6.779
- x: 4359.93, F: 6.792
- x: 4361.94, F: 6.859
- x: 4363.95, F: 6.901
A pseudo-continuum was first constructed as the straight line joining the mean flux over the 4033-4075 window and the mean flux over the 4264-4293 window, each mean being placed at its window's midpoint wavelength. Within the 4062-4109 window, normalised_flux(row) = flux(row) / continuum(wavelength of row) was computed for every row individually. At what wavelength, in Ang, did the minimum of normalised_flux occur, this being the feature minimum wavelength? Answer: 4095.24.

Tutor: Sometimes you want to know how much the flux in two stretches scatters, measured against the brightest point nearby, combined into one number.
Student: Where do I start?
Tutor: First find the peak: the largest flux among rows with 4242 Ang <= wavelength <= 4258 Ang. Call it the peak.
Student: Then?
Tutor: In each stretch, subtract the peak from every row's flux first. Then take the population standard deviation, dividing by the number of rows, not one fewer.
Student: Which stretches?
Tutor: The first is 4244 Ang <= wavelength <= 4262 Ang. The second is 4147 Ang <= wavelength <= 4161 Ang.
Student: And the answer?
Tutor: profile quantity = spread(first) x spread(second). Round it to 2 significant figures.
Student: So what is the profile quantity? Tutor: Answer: 0.13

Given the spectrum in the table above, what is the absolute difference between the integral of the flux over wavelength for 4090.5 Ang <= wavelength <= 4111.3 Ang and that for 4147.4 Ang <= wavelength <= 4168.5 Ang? 25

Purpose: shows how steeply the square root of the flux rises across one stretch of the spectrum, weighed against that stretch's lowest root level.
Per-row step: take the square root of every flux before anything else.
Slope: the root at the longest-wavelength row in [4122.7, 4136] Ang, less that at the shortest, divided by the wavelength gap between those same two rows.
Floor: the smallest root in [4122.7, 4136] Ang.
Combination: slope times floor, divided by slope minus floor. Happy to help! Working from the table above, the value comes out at -0.0015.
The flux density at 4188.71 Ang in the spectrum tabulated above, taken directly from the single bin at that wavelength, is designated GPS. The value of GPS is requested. 6.393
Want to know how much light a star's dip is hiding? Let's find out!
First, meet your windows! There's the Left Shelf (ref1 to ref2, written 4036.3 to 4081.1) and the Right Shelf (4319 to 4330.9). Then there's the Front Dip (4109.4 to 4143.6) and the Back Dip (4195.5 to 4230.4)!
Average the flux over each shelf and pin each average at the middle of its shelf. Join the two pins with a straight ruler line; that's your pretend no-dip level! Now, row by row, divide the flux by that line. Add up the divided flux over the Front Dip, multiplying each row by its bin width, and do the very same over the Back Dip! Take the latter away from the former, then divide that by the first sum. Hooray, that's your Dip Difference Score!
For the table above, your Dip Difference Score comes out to -0.113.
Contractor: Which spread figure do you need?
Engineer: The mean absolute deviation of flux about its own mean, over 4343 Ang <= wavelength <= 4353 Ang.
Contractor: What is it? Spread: 0.19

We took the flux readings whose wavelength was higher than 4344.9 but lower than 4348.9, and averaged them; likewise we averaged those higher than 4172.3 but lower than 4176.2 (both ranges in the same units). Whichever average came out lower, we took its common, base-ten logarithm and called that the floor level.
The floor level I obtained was 0.783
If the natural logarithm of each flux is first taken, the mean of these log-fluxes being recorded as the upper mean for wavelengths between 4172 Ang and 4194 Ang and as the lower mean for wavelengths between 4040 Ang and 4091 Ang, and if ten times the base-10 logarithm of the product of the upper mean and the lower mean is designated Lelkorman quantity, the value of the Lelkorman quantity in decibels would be 5.42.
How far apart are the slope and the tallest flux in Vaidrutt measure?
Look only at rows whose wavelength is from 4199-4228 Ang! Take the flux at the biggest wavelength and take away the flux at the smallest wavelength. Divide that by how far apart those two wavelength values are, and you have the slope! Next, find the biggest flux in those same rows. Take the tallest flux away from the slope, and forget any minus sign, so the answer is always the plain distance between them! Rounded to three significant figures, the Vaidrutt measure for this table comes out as 7.10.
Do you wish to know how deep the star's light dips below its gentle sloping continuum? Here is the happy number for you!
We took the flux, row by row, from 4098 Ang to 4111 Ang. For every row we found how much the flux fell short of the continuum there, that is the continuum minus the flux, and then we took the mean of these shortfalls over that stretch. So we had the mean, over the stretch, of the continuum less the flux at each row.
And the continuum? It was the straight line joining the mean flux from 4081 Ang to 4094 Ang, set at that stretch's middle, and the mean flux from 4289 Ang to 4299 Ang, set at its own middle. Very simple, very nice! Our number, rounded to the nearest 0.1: 0.6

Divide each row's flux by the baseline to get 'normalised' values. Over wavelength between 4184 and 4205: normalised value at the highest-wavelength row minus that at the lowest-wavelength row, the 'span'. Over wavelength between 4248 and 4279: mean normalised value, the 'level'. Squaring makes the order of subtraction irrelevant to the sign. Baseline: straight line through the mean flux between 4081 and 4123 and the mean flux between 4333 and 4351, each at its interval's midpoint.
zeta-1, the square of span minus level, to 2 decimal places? 1.25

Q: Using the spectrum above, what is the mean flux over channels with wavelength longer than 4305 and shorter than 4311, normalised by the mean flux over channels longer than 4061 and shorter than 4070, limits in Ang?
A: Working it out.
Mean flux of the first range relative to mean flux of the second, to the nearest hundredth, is 0.85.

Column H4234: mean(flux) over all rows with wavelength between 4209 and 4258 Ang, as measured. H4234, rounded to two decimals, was 6.50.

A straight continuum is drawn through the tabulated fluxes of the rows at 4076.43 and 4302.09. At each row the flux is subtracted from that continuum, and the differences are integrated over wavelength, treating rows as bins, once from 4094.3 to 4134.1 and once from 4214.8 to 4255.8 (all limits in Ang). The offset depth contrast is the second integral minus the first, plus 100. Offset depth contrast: 41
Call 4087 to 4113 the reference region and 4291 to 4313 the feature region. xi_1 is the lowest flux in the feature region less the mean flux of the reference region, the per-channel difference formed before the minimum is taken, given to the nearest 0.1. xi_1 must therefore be -0.9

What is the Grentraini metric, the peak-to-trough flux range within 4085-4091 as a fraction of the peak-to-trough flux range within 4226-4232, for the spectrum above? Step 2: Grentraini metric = 1.8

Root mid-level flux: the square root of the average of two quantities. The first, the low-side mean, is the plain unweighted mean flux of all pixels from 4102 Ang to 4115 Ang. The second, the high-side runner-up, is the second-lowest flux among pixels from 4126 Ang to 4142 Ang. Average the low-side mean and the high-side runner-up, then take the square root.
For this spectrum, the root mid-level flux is 2.38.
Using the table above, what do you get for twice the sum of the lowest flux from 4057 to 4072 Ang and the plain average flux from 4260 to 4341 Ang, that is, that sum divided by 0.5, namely 24.97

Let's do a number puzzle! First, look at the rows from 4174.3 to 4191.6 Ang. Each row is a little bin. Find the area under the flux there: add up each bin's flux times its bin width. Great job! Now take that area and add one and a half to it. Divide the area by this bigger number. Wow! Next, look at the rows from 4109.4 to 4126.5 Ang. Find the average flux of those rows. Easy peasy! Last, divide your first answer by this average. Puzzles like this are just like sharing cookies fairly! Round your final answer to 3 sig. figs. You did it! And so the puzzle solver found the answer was 0.168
